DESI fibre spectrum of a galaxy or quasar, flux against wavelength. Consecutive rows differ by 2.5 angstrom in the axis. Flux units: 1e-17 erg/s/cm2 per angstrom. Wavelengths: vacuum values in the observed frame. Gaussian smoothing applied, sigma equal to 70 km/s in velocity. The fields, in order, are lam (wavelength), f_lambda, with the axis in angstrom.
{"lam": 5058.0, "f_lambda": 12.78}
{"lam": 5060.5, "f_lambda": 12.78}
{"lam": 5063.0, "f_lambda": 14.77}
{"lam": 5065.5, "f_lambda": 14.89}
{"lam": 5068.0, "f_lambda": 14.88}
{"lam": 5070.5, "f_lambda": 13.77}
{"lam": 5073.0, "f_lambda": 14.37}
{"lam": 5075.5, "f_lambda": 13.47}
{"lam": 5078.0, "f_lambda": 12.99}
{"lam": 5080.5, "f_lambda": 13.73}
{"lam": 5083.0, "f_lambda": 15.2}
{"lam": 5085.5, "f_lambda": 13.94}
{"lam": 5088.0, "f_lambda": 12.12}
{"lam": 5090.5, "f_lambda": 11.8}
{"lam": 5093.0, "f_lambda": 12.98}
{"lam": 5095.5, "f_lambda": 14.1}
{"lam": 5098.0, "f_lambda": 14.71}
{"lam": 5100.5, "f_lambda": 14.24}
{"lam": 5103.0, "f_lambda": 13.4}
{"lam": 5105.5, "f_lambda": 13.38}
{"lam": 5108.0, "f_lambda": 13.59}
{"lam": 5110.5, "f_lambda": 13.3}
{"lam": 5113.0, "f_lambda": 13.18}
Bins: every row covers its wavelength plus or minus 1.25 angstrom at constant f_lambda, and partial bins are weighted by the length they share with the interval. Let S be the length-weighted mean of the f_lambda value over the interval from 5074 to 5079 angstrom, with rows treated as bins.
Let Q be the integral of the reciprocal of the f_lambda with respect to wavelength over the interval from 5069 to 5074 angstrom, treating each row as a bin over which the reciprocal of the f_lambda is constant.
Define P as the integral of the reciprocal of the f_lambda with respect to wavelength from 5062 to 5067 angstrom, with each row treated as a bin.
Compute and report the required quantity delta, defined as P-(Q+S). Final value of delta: -13.3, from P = 0.337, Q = 0.355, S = 13.3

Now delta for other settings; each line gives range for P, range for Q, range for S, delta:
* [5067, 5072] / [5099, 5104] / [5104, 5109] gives -13.5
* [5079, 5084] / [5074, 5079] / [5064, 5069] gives -14.9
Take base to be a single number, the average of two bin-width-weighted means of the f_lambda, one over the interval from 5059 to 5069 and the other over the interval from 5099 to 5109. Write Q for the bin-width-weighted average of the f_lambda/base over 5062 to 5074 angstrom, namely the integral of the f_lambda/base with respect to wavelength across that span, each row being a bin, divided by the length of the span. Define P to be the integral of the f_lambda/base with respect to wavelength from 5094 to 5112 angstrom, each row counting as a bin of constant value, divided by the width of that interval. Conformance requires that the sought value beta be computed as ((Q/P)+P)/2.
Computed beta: 1.02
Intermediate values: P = 0.99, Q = 1.04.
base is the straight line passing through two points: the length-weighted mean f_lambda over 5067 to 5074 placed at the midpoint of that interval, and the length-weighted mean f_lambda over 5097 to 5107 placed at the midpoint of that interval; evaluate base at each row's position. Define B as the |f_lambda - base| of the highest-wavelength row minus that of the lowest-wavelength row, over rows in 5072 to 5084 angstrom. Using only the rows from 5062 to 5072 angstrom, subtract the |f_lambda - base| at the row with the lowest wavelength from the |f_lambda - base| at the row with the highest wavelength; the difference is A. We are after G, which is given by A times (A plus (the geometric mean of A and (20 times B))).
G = 0.4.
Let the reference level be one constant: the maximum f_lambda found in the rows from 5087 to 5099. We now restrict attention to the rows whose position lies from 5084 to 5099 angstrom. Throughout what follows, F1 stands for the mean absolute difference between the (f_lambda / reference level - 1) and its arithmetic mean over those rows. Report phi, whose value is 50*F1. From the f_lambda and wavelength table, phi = 3.3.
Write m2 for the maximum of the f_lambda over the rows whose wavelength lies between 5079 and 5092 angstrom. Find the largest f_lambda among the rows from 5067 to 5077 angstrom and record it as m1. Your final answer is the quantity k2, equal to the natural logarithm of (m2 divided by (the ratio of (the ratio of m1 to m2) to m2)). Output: 5.46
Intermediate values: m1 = 14.88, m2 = 15.2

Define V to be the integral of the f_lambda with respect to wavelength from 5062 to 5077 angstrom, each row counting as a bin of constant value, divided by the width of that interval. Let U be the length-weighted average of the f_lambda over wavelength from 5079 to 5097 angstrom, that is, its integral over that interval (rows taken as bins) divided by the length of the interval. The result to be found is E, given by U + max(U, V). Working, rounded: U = 13.4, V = 14.3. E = 27.8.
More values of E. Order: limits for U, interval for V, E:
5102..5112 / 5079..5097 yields 26.8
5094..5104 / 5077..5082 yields 28.2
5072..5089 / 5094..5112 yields 27.5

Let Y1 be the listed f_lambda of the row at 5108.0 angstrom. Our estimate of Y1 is 13.59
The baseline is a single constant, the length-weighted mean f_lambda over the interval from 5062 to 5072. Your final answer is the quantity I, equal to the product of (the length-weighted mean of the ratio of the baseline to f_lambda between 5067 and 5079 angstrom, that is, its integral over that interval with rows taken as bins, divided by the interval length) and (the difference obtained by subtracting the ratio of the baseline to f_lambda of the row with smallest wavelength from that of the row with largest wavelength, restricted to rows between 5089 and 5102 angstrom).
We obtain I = -0.22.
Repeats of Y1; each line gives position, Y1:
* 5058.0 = 12.78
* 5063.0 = 14.77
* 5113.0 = 13.18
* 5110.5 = 13.3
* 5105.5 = 13.38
